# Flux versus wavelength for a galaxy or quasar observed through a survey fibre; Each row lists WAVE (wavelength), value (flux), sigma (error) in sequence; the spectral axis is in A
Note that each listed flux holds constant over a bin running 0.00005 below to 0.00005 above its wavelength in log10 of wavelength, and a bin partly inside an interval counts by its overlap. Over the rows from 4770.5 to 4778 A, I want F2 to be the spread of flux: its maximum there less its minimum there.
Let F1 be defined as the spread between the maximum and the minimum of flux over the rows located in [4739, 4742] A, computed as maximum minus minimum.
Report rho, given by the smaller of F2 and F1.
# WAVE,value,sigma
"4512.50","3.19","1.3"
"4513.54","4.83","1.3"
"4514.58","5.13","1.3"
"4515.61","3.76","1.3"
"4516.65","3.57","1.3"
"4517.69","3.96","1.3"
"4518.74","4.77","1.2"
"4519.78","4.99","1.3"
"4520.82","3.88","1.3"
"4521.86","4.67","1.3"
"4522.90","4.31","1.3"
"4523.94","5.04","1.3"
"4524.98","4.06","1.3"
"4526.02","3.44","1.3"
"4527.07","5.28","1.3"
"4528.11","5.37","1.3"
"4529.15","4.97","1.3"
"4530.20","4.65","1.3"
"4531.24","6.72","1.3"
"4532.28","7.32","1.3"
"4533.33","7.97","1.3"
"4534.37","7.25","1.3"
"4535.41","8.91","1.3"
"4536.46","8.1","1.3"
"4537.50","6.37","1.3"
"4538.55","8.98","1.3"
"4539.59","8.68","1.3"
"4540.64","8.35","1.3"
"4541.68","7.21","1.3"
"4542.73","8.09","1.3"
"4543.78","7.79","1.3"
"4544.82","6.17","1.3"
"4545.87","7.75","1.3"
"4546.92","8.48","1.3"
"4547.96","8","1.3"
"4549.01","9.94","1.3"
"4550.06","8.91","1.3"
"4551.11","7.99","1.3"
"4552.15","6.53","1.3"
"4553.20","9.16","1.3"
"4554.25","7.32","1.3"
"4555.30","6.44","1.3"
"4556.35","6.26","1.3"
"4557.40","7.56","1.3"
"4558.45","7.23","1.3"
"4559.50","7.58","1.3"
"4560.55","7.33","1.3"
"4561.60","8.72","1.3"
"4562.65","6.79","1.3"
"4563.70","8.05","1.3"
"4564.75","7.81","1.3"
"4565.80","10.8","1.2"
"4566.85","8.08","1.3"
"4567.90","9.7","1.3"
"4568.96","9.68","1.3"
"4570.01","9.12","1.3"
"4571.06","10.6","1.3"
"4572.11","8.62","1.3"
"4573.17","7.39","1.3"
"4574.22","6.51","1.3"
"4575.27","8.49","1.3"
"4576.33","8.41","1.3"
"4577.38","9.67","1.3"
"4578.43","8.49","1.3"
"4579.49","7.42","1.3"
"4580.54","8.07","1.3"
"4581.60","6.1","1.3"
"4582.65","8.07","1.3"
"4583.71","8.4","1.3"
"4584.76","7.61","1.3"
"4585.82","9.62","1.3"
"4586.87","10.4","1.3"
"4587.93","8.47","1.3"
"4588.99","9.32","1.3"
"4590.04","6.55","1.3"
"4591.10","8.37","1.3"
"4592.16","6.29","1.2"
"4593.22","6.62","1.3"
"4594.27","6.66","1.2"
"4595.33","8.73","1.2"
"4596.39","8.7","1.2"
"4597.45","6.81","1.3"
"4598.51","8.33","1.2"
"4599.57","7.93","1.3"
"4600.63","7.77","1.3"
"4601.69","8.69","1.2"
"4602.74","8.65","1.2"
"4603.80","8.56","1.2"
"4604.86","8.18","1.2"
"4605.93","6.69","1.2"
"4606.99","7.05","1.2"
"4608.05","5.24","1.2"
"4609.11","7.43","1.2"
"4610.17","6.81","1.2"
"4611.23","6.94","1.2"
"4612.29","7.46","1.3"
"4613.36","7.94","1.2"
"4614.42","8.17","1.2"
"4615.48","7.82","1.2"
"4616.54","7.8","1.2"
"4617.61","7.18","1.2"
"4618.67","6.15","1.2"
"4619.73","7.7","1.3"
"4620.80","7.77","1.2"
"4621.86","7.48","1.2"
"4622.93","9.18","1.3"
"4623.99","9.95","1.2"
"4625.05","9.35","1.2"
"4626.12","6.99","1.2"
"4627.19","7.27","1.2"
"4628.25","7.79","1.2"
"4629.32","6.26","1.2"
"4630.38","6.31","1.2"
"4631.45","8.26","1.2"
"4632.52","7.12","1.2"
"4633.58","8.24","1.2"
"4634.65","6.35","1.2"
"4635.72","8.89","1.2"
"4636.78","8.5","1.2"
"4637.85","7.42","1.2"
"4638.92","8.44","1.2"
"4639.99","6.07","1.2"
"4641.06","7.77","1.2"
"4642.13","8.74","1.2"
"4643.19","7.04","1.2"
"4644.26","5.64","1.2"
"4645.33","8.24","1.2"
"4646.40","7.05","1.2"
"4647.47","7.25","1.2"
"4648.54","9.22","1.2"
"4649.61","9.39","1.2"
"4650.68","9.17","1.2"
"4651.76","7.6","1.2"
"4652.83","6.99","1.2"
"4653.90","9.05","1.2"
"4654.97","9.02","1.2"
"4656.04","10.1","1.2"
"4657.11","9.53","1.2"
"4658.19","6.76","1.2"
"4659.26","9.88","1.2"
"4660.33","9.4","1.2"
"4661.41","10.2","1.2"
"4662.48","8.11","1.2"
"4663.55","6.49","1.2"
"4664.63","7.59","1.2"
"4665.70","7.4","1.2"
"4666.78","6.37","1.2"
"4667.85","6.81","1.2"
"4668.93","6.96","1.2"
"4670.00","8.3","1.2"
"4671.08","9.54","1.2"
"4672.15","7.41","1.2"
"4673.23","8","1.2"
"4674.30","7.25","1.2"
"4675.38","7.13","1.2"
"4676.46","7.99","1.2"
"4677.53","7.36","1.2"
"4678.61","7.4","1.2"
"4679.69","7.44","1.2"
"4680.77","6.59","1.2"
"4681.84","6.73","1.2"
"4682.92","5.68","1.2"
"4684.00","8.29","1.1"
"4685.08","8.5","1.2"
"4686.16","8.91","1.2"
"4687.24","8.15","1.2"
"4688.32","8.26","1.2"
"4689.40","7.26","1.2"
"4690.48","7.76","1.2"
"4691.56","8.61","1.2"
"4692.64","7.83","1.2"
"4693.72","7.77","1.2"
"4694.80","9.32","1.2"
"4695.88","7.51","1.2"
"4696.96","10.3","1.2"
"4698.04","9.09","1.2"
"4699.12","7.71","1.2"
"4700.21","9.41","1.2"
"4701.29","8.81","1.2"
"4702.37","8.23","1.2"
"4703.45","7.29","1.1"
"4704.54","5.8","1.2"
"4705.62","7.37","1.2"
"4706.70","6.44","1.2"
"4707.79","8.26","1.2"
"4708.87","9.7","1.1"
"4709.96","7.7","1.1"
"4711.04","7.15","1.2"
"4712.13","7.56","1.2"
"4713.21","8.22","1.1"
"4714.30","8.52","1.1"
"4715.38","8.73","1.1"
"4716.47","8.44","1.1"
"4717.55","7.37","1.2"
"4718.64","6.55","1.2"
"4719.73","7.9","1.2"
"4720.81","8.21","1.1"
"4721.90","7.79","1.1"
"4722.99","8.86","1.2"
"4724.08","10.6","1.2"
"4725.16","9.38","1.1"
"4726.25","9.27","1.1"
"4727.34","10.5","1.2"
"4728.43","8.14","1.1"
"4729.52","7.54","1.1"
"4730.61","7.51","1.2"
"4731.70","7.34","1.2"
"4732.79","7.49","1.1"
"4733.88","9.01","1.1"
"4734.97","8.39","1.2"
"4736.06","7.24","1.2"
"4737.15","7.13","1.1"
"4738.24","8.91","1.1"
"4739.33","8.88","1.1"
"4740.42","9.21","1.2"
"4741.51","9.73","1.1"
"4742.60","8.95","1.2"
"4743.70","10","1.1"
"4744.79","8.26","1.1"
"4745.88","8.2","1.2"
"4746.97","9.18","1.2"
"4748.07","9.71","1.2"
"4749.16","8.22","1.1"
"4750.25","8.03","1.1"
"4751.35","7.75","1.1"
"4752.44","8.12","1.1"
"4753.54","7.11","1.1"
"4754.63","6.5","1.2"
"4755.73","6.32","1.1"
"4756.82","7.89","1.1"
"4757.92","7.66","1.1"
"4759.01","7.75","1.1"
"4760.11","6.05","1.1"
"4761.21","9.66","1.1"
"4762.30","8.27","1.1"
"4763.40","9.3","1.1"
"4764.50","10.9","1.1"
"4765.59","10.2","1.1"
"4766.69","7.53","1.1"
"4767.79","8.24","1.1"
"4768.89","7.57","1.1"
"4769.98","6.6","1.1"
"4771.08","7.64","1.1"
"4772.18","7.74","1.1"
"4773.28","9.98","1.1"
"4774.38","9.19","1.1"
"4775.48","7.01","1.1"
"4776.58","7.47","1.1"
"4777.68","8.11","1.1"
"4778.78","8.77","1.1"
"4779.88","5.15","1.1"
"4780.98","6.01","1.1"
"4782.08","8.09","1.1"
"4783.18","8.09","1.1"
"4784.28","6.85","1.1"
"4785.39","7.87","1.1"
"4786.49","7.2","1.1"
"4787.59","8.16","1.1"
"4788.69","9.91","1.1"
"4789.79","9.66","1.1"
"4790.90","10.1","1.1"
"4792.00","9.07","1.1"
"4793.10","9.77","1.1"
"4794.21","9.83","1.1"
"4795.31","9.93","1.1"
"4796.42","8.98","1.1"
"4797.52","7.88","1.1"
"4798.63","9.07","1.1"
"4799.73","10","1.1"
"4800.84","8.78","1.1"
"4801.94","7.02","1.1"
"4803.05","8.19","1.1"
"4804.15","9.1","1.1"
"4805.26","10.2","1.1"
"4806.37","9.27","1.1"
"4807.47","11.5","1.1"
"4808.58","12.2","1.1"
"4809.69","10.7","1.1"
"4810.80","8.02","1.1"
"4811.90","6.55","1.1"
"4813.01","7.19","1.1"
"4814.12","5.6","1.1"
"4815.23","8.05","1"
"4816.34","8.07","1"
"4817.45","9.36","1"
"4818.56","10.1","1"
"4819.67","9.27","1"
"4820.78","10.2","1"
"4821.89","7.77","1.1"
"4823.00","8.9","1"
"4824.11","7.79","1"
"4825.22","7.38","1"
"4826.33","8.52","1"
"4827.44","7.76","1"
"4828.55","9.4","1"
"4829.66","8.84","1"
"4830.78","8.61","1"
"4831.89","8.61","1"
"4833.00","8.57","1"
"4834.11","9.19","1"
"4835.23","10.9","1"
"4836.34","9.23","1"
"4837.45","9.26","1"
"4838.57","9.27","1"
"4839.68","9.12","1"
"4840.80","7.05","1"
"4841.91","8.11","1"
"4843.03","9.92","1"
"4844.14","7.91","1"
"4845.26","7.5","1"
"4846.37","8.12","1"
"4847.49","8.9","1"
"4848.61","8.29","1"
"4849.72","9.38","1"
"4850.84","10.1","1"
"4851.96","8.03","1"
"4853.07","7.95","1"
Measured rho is 0.85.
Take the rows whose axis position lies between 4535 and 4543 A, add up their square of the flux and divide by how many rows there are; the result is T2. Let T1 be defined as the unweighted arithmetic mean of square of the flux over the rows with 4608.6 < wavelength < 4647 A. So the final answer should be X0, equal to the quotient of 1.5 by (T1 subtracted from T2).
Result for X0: 0.20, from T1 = 59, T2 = 66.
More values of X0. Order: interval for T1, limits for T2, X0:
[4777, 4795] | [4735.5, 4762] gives -0.60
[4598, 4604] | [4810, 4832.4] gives 2.06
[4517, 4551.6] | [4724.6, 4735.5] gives 0.06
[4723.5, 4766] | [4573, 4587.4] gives -0.31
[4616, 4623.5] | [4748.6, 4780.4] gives 0.24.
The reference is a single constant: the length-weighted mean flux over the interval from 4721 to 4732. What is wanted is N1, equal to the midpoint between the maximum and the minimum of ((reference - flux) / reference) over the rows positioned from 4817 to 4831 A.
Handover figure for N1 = -0.01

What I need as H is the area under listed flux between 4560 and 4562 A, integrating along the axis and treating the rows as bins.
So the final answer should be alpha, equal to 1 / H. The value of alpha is 0.063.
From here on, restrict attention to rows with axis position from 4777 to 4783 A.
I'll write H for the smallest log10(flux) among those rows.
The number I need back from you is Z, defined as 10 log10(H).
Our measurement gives -1.5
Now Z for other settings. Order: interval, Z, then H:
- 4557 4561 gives -0.7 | 0.86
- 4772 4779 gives -0.7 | 0.85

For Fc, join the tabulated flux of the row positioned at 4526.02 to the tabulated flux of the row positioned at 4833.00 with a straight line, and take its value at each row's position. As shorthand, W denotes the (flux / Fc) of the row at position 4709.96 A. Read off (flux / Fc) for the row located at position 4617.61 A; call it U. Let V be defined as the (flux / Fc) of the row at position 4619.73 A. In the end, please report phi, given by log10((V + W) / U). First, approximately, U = 1.44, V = 1.5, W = 1.18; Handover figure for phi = 0.275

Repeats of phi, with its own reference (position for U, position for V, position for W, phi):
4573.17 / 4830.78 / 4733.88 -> 0.122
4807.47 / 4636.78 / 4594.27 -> 0.336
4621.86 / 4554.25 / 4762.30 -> 0.304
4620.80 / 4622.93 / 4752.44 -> 0.279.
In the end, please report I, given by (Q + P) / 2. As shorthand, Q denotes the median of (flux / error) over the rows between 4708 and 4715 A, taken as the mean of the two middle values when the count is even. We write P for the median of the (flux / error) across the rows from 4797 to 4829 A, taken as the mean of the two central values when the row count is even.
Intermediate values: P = 8.2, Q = 7.2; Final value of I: 7.74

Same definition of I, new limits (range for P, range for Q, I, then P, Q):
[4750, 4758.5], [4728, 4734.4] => 6.92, 7.0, 6.8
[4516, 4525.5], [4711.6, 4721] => 5.39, 3.3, 7.5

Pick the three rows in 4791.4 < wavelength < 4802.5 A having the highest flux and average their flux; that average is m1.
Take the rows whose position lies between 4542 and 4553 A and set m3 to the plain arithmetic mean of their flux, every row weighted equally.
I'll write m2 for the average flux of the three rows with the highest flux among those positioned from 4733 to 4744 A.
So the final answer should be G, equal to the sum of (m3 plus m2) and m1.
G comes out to 27.5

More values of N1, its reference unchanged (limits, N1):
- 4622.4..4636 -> 0.07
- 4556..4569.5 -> 0.02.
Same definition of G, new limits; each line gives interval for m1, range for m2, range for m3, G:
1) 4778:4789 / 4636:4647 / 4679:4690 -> 25.1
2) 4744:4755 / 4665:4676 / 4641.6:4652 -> 25.6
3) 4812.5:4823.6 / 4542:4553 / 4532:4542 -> 26.9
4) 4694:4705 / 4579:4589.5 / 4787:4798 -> 28.8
